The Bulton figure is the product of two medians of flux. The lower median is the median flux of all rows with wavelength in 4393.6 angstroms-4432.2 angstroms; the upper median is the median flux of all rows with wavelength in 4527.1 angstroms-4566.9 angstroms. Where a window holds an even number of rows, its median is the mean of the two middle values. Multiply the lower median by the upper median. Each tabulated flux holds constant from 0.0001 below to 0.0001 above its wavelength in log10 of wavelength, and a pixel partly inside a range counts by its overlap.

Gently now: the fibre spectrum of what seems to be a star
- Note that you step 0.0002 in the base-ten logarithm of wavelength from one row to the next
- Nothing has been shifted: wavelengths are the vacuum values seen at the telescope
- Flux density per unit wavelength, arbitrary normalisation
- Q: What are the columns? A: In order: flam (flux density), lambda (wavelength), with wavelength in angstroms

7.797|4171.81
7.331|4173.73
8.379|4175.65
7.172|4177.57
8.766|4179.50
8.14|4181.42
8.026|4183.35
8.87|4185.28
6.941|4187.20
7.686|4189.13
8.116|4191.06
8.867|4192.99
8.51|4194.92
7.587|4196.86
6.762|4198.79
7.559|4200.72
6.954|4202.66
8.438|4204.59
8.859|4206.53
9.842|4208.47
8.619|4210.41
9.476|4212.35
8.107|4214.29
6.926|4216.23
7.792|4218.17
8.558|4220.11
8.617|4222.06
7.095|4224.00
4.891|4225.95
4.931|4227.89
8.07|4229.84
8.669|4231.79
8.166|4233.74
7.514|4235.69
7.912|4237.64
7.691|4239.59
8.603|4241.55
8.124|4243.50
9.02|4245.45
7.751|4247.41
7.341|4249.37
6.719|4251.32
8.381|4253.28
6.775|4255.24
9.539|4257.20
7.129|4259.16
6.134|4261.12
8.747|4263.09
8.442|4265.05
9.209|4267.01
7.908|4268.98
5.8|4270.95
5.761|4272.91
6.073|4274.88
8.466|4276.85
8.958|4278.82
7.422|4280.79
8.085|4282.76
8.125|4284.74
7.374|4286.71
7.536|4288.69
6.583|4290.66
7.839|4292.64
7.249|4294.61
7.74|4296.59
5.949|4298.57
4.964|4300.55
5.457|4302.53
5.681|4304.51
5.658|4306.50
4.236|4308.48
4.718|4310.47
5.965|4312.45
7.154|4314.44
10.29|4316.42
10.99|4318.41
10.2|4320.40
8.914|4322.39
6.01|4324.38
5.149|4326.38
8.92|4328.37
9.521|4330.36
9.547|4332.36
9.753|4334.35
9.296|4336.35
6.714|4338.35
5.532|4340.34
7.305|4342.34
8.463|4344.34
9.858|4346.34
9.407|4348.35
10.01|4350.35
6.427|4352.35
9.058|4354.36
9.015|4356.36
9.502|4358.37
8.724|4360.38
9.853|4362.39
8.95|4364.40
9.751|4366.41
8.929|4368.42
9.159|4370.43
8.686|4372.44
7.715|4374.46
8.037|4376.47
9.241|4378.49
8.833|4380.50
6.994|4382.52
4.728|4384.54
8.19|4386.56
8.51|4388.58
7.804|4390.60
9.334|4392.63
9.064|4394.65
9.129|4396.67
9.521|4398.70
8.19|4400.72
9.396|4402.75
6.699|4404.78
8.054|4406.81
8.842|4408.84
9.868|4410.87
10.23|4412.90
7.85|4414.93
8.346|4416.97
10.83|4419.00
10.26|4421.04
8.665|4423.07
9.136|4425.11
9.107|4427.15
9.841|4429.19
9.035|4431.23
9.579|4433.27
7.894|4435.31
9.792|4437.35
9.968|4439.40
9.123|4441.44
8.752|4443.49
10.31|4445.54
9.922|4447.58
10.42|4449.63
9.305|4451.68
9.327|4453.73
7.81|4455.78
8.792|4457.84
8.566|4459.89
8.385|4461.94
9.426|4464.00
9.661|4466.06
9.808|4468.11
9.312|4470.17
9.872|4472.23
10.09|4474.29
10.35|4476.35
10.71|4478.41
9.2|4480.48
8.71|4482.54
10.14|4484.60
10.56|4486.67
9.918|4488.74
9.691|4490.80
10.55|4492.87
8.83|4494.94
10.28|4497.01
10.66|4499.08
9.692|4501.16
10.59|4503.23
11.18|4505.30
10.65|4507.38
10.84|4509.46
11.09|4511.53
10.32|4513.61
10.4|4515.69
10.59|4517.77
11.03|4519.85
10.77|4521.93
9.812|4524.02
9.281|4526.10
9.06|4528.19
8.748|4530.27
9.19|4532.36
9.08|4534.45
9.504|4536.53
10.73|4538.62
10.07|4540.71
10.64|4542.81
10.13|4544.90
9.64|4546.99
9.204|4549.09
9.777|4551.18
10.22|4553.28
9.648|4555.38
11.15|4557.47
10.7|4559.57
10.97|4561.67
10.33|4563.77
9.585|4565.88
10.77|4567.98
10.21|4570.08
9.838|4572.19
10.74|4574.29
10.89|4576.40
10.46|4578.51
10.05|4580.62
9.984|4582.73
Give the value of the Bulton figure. 89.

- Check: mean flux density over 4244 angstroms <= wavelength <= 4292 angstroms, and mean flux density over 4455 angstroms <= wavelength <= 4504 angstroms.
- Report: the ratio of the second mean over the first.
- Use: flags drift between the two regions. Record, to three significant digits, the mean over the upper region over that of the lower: 1.26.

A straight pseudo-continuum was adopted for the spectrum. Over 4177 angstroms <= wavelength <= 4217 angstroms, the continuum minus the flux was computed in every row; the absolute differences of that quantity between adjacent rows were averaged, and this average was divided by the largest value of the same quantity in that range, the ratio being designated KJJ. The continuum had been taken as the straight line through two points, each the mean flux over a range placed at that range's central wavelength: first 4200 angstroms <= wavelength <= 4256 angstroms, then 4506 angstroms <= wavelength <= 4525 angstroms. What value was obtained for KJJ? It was 1.12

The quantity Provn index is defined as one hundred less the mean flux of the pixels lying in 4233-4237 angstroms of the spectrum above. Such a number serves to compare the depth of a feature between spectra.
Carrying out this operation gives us 92.2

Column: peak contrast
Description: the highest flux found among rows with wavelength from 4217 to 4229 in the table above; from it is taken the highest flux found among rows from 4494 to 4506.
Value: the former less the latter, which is -2.6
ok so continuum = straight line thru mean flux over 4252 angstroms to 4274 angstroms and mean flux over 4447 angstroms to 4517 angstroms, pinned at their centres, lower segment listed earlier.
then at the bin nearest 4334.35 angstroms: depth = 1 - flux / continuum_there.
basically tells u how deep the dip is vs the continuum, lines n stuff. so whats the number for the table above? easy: -0.17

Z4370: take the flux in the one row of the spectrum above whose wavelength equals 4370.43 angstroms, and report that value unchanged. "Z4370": 9.159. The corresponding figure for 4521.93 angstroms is 10.77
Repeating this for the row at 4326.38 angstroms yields 5.149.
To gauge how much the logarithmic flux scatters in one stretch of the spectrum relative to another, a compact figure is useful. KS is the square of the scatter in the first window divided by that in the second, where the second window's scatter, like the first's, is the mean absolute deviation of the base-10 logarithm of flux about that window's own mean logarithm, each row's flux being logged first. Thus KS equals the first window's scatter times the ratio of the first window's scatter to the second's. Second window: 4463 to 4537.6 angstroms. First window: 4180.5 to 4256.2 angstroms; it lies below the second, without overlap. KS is 0.07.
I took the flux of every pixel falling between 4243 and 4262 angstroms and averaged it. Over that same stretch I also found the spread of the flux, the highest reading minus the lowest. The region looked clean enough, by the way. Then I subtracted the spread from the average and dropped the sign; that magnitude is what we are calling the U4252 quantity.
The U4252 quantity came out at 4.3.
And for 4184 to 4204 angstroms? 5.7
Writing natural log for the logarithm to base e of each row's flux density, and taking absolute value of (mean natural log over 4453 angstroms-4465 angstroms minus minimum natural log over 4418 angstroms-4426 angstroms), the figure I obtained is 0.0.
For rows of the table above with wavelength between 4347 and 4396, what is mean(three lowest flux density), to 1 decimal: 6.0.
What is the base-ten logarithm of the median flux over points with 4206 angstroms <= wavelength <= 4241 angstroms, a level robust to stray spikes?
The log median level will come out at 0.91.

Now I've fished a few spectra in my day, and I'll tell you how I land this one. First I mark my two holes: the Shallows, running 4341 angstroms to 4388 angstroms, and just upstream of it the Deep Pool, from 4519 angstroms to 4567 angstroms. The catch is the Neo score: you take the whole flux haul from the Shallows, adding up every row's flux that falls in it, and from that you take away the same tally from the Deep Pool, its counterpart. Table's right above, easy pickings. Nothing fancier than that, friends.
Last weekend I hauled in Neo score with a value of -32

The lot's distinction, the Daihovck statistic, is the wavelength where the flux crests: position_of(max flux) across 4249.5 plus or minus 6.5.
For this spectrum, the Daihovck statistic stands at 4245.45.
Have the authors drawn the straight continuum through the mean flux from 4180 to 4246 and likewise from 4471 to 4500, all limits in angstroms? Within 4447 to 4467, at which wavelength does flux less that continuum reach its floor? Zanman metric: 4455.78 angstroms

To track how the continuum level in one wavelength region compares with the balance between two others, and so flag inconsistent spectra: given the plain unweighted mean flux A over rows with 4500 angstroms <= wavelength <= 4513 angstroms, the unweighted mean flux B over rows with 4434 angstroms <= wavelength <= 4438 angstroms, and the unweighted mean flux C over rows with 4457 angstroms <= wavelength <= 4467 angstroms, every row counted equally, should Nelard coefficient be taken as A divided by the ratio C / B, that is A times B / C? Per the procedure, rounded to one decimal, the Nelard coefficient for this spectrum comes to 10.5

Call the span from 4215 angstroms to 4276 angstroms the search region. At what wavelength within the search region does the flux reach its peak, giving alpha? 4257.20 angstroms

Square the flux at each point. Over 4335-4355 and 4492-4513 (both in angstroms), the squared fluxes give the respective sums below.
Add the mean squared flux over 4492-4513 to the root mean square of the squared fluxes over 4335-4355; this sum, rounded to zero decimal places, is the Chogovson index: 183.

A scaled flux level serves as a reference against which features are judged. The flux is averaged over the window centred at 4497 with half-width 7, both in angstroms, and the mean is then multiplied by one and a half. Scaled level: 15.1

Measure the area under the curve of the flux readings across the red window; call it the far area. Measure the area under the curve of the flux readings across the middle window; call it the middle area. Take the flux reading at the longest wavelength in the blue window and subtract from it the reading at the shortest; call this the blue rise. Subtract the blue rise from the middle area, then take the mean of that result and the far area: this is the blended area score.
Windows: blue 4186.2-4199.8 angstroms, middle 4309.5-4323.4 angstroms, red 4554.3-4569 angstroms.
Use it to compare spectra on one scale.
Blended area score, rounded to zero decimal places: 135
